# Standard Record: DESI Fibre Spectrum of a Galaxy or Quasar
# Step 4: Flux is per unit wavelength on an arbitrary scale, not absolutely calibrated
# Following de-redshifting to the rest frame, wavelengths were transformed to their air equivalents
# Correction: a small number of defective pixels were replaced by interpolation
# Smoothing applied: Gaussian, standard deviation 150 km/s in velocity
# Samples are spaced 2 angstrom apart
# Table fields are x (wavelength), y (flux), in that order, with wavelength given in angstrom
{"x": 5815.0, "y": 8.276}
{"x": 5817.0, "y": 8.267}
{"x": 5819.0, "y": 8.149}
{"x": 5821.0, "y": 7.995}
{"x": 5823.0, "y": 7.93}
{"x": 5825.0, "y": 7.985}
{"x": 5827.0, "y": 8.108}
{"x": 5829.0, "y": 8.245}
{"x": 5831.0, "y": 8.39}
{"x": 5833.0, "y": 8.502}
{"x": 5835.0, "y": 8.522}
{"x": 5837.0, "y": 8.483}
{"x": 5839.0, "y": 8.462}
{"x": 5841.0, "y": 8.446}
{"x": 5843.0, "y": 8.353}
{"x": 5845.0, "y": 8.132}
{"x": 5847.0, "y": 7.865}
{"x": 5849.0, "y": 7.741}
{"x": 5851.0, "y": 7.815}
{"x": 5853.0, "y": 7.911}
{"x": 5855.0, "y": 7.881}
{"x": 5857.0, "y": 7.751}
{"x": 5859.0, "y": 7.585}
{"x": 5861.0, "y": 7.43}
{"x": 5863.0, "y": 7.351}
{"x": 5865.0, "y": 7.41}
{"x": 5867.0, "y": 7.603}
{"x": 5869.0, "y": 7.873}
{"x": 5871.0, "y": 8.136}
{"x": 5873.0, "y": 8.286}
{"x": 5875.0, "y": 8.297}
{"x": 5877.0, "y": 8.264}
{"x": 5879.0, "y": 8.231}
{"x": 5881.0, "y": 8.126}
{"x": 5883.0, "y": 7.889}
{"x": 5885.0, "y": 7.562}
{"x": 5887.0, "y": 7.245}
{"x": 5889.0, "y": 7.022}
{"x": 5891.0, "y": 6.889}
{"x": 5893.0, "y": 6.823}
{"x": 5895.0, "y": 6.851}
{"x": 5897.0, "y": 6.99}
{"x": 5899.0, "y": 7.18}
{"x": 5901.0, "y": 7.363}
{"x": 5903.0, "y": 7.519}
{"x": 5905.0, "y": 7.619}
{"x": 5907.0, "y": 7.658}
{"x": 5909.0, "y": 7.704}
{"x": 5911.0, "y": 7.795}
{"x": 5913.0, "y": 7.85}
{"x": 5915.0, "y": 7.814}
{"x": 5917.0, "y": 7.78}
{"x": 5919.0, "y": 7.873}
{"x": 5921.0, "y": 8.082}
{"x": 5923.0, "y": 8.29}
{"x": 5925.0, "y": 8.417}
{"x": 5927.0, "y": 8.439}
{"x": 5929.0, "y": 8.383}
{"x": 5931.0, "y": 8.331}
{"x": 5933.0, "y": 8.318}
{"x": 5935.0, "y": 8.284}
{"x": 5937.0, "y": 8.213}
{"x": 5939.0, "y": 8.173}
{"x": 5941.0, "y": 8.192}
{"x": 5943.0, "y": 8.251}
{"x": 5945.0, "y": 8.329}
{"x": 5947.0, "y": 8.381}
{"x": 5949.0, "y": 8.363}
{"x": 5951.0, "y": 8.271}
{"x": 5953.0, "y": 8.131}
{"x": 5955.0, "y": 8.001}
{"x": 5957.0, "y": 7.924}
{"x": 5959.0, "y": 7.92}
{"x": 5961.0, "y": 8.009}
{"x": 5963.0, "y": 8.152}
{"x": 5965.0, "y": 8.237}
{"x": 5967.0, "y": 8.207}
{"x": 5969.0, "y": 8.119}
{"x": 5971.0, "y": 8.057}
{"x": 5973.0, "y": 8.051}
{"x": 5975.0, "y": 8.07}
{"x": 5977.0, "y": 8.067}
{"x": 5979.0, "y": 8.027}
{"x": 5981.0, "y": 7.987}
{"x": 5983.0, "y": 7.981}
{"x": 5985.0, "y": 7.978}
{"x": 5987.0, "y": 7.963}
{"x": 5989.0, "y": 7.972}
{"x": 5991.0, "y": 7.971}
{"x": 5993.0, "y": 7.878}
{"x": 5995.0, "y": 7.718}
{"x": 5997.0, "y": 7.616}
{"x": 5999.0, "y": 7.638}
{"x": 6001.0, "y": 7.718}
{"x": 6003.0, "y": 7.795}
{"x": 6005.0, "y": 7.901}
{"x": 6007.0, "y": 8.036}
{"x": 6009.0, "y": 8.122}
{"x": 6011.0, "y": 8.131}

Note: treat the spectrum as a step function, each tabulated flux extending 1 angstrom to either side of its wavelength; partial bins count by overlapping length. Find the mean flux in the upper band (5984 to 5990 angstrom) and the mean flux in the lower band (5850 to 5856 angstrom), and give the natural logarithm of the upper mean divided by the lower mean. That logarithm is 0.013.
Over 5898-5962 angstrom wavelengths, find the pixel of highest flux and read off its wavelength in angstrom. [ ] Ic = 5927.0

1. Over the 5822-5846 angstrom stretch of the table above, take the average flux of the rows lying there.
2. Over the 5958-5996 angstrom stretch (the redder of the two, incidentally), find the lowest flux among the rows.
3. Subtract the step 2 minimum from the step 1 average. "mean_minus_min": 0.58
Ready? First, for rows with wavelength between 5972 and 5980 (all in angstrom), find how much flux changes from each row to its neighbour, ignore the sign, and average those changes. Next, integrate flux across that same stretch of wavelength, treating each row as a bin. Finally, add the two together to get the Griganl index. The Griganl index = 64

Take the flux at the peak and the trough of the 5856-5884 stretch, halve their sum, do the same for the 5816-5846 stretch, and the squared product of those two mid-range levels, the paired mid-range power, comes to 4142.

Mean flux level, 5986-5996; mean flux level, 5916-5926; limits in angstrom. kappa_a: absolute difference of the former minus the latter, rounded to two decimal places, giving 0.19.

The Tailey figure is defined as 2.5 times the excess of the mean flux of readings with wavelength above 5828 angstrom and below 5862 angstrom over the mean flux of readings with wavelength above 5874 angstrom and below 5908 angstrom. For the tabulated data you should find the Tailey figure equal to 1.5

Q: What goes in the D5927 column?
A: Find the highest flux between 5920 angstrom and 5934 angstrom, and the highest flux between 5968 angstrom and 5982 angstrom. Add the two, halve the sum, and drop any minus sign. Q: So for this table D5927 8.28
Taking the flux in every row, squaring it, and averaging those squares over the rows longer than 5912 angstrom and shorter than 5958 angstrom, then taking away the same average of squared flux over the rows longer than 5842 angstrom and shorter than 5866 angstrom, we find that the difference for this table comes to 6.5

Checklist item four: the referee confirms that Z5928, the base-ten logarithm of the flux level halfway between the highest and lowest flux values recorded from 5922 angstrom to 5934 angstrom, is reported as 0.922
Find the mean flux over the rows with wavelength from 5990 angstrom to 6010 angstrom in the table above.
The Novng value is 7.8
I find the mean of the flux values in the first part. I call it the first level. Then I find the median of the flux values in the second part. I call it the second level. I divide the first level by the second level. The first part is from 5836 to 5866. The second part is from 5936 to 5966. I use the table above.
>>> 0.97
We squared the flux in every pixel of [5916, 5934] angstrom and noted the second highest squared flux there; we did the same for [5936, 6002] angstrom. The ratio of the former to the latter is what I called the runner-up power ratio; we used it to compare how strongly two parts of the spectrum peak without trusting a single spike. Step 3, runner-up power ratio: 1.01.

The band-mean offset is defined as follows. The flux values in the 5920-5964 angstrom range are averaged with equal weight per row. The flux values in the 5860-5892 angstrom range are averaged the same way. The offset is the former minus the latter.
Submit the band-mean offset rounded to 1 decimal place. 0.5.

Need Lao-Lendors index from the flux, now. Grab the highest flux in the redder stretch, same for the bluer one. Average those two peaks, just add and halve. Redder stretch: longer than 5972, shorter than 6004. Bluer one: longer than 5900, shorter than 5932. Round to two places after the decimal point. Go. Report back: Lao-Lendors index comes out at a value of 8.25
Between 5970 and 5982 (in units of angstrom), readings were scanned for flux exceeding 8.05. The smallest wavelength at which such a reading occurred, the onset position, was 5971.0 angstrom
